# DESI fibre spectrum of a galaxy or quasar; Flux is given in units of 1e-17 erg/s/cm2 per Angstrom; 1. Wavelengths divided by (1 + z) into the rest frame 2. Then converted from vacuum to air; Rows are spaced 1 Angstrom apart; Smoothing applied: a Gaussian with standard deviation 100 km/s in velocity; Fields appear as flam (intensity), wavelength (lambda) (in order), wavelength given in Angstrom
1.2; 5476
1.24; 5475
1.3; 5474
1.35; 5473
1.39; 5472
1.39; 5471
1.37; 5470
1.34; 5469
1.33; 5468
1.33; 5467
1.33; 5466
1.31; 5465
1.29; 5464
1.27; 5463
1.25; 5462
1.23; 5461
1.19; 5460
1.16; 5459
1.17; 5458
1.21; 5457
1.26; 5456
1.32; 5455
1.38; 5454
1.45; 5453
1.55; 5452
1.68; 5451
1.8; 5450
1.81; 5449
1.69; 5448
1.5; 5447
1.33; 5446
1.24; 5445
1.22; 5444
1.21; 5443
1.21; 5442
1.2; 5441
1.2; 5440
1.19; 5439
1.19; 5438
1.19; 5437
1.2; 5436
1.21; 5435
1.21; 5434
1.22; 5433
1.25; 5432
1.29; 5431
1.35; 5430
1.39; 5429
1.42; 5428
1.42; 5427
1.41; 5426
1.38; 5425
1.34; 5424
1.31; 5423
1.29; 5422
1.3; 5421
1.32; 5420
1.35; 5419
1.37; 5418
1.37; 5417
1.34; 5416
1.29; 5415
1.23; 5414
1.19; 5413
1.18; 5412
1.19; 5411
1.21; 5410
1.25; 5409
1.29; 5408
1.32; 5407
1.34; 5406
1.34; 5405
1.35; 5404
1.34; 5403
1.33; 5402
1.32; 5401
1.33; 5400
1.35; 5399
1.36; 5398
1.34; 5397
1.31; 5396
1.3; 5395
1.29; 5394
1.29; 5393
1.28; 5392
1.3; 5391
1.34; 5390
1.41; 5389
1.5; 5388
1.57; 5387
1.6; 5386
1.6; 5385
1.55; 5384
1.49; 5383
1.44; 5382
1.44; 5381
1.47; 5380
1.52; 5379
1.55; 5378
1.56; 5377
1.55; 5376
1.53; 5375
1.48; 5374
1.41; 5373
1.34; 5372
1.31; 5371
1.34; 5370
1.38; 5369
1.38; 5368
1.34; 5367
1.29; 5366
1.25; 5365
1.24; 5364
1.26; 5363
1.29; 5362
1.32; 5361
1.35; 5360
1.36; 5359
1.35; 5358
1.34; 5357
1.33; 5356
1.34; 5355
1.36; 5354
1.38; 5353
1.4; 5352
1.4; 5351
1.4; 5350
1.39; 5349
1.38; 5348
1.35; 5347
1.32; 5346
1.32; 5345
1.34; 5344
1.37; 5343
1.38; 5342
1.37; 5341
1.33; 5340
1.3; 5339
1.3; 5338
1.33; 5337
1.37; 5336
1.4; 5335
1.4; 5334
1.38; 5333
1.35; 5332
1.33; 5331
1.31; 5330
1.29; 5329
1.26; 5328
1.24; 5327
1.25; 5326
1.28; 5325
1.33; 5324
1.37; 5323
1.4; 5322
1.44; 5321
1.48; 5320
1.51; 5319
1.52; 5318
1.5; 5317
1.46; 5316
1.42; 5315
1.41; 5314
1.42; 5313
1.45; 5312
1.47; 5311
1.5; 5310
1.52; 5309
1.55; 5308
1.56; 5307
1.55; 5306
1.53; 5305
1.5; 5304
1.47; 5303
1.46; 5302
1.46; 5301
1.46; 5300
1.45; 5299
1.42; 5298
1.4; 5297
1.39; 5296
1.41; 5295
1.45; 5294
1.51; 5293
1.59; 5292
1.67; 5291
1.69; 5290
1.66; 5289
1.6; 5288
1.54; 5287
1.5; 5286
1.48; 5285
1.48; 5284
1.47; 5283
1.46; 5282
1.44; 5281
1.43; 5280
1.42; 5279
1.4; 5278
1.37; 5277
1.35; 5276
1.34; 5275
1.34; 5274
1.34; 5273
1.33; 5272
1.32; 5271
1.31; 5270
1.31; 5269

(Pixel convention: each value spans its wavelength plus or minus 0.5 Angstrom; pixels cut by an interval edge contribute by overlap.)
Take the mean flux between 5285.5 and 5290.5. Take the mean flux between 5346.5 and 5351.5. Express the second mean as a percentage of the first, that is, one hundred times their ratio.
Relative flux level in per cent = 87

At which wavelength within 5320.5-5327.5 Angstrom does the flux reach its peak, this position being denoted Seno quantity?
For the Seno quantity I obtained 5321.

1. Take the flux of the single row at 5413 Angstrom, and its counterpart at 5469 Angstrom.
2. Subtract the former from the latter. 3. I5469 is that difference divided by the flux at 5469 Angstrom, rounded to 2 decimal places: 0.11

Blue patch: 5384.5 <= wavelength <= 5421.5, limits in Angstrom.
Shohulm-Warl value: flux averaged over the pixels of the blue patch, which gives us 1.33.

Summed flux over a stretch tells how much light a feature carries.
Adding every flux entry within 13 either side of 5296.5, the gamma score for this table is 39.3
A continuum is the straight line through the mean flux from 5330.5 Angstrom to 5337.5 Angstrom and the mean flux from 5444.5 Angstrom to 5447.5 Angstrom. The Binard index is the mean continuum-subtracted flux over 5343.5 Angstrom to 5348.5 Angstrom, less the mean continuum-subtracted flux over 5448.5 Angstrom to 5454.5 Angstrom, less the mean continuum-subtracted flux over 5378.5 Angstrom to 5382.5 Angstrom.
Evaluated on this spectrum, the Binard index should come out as -0.38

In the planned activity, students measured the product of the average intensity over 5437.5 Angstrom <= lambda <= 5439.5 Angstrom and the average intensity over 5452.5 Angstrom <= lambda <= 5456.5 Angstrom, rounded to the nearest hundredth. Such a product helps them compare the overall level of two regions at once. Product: 1.61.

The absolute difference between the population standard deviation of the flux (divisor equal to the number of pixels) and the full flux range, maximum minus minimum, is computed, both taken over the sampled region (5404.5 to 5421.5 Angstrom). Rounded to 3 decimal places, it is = 0.126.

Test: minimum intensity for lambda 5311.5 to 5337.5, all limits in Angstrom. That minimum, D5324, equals 1.24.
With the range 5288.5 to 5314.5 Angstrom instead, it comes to 1.39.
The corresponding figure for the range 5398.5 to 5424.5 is 1.18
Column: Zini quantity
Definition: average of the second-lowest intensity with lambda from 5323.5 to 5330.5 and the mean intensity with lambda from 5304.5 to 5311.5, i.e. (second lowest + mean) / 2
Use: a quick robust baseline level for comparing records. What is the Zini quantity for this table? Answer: 1.39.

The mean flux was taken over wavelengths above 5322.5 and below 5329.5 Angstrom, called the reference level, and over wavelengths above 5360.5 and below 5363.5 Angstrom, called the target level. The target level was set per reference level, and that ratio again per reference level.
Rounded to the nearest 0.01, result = 0.78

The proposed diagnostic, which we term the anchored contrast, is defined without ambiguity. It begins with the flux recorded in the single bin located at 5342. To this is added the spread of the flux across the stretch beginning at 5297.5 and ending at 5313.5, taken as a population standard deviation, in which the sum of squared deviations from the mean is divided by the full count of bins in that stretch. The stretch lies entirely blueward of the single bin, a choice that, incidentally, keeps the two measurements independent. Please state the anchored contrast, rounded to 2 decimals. 1.42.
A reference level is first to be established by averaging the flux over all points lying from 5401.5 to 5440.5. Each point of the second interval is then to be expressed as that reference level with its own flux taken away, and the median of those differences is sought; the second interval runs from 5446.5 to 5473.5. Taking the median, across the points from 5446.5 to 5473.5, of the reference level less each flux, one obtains -0.039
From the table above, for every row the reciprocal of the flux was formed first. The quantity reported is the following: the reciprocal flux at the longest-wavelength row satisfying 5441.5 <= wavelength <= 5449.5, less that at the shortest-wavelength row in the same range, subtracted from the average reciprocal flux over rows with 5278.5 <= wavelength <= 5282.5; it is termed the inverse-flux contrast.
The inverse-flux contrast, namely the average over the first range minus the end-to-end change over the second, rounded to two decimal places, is 0.97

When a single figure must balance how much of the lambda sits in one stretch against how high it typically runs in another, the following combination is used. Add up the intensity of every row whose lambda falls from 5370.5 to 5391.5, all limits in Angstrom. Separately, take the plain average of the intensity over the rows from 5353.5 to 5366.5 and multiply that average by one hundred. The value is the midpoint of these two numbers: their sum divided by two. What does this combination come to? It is 81.2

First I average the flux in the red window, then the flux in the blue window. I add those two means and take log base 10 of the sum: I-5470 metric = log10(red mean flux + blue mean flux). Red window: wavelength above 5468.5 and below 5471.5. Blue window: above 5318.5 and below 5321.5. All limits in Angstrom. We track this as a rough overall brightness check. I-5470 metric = 0.454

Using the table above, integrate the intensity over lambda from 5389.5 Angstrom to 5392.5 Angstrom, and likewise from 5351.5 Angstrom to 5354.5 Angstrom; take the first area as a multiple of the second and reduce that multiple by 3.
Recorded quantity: -2.05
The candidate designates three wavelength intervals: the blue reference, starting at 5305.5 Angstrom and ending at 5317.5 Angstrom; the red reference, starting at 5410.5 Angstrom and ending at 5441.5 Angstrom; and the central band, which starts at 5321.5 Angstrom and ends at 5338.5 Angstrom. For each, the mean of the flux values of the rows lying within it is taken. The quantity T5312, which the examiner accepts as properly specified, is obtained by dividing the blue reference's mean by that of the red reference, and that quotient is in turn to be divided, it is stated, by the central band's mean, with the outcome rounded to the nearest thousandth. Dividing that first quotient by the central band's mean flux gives 0.870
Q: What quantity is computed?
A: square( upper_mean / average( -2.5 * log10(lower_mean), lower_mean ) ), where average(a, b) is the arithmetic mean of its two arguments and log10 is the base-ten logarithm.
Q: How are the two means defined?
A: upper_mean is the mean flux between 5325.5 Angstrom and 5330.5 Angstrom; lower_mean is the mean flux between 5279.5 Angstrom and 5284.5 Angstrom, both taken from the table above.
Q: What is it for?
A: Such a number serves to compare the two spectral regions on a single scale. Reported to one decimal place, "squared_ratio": 5.9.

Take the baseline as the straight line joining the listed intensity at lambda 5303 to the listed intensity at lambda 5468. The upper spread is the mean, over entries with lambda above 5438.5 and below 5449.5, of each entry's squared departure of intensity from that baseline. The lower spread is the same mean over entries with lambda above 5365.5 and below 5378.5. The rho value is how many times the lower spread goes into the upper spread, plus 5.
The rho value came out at 9.6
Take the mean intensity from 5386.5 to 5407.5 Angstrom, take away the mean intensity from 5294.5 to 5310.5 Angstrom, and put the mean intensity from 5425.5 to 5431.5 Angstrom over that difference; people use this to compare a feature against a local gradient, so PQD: -11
